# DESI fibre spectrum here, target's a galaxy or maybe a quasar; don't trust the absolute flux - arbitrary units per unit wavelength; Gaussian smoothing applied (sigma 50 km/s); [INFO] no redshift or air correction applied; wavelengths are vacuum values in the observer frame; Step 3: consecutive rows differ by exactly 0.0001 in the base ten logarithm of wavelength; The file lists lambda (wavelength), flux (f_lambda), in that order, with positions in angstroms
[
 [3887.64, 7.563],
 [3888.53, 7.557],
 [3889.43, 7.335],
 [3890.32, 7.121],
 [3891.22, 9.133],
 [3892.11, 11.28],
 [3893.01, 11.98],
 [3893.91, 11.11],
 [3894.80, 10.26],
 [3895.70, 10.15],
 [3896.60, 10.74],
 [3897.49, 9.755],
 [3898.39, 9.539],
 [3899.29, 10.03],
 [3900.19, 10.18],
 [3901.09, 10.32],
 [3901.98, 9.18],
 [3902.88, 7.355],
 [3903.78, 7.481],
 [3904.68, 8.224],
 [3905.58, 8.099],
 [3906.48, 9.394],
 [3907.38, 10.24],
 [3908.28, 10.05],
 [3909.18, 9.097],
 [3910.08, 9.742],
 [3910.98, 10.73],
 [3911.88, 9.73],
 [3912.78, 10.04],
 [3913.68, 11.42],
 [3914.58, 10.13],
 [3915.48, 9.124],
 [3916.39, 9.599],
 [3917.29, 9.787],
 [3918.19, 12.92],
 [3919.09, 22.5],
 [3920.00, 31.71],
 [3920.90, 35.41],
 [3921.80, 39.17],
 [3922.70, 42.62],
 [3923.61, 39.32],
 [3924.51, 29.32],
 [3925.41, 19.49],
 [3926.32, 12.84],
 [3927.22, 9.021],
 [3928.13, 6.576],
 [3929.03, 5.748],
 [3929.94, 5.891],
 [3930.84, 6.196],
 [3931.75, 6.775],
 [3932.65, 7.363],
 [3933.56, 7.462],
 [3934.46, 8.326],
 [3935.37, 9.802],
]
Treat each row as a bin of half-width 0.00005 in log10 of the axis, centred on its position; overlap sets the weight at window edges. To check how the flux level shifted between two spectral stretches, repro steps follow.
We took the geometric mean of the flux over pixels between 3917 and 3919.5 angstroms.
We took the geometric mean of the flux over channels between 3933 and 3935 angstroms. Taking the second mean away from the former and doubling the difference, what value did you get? 13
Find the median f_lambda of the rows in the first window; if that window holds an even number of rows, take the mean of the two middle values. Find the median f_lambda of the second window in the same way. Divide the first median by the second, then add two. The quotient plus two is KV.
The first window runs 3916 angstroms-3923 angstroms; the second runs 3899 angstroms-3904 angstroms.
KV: 4.82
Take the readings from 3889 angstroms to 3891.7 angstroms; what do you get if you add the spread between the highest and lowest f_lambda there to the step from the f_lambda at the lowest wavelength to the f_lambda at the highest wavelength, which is 3.8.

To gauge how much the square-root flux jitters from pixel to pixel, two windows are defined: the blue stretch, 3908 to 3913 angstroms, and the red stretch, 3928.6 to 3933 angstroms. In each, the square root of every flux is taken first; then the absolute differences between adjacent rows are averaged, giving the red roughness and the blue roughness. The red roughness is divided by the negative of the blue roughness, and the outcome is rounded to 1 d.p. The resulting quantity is -0.6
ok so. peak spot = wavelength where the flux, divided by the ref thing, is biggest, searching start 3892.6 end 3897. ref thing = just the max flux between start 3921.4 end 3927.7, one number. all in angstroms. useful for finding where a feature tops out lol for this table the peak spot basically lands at 3893.01 angstroms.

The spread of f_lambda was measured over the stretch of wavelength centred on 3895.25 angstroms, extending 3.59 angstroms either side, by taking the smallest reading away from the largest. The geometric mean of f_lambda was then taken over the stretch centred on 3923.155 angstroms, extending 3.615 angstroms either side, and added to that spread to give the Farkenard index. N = 32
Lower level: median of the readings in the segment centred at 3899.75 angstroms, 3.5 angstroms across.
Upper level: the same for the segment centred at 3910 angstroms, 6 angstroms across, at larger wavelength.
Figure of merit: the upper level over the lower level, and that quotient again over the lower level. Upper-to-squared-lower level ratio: 0.10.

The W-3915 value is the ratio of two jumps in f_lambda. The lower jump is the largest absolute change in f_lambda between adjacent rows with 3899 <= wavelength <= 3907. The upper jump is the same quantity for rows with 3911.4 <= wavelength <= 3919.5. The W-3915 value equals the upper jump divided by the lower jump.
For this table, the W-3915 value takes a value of 5.2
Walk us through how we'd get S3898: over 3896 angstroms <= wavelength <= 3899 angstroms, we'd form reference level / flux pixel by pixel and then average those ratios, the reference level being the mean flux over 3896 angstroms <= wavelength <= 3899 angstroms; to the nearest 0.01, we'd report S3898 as 1.00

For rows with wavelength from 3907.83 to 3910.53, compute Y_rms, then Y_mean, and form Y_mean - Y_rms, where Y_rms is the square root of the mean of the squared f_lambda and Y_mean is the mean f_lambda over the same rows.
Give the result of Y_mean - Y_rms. -0.01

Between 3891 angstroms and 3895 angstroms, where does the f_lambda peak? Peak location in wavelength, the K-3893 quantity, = 3893.01 angstroms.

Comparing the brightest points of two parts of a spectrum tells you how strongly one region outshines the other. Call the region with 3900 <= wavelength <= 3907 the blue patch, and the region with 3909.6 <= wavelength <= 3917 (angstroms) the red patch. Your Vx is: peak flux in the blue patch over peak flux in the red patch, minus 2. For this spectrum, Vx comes -1.1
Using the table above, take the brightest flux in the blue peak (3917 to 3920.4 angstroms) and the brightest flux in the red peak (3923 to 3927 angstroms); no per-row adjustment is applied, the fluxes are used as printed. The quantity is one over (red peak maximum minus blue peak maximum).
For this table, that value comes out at 0.13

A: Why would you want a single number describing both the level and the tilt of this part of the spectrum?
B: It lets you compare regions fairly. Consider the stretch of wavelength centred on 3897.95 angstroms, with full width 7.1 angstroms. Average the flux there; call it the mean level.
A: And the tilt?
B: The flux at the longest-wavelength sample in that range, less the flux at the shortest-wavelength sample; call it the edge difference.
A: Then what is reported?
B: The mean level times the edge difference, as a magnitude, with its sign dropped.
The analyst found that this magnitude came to 1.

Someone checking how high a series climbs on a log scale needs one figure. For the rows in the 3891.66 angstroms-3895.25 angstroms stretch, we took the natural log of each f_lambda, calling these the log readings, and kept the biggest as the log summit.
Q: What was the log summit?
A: 2.48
